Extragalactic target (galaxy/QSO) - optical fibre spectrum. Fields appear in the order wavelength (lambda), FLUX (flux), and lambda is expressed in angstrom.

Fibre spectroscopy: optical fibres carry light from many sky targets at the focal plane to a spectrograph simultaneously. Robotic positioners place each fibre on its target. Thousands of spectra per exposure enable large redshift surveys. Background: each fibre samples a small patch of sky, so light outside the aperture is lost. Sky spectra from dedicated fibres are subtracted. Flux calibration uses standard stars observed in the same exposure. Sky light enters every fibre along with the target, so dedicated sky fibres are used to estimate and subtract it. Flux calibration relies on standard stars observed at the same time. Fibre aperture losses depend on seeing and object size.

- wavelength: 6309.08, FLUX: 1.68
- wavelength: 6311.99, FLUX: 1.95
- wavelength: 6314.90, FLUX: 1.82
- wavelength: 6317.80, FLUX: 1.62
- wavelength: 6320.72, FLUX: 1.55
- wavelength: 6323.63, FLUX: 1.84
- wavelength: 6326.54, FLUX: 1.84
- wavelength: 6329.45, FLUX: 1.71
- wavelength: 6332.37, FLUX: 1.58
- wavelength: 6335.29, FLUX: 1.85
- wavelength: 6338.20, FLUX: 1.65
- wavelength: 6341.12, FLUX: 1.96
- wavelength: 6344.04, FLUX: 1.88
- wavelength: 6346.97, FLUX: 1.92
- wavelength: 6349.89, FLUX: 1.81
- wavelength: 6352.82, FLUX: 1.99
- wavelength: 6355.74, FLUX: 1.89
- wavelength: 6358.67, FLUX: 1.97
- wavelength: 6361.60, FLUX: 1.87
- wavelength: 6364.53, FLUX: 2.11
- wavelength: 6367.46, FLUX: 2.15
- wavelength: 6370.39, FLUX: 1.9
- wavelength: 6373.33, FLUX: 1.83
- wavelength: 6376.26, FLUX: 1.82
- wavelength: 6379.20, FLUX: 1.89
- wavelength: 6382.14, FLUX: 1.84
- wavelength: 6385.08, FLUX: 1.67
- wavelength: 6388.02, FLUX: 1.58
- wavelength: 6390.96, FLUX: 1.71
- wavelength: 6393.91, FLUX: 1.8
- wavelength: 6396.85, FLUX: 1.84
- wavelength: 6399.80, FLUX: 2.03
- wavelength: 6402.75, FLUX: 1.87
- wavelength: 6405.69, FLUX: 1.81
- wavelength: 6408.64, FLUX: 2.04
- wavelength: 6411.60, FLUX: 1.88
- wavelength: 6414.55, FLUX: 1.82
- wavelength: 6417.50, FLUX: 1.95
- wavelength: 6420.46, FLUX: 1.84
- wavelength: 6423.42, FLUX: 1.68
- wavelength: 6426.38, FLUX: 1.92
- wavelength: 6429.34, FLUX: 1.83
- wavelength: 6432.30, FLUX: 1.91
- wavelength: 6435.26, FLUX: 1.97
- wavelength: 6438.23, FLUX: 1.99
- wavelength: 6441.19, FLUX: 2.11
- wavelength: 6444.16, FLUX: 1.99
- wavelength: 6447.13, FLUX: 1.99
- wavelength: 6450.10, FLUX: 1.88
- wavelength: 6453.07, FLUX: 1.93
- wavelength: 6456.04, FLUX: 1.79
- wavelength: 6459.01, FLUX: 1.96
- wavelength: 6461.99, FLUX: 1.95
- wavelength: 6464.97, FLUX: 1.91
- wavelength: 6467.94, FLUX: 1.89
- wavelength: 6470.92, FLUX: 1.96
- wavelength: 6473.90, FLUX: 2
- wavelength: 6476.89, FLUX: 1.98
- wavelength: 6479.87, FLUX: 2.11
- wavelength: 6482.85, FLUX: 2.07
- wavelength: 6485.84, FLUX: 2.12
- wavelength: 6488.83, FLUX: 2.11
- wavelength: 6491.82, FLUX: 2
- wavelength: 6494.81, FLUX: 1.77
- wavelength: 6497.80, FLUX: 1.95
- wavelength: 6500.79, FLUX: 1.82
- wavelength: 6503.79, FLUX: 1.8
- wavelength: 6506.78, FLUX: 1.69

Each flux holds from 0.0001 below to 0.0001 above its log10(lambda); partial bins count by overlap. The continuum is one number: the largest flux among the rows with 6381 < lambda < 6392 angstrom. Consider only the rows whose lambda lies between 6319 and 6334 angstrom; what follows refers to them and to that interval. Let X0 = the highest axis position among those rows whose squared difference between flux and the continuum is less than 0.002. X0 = 6326.54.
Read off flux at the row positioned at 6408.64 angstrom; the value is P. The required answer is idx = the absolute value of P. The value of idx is 2.04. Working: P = 2.04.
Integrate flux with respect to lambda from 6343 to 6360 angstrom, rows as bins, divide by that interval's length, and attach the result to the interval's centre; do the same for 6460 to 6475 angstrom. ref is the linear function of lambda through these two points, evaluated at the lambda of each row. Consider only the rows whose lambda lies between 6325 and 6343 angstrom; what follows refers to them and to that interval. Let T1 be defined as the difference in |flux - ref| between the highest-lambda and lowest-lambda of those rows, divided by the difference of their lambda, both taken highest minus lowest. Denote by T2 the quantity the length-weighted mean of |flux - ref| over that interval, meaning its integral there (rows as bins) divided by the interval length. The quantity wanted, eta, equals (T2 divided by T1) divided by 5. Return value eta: -45.9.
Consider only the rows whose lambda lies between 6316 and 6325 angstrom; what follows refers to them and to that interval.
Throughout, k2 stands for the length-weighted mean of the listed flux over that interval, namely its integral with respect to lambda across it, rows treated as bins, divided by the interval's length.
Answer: 1.67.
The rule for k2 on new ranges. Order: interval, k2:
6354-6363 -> 1.91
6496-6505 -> 1.86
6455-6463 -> 1.90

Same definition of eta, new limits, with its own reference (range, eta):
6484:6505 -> -18.8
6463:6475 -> 2.5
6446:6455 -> -1.1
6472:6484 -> 2.5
